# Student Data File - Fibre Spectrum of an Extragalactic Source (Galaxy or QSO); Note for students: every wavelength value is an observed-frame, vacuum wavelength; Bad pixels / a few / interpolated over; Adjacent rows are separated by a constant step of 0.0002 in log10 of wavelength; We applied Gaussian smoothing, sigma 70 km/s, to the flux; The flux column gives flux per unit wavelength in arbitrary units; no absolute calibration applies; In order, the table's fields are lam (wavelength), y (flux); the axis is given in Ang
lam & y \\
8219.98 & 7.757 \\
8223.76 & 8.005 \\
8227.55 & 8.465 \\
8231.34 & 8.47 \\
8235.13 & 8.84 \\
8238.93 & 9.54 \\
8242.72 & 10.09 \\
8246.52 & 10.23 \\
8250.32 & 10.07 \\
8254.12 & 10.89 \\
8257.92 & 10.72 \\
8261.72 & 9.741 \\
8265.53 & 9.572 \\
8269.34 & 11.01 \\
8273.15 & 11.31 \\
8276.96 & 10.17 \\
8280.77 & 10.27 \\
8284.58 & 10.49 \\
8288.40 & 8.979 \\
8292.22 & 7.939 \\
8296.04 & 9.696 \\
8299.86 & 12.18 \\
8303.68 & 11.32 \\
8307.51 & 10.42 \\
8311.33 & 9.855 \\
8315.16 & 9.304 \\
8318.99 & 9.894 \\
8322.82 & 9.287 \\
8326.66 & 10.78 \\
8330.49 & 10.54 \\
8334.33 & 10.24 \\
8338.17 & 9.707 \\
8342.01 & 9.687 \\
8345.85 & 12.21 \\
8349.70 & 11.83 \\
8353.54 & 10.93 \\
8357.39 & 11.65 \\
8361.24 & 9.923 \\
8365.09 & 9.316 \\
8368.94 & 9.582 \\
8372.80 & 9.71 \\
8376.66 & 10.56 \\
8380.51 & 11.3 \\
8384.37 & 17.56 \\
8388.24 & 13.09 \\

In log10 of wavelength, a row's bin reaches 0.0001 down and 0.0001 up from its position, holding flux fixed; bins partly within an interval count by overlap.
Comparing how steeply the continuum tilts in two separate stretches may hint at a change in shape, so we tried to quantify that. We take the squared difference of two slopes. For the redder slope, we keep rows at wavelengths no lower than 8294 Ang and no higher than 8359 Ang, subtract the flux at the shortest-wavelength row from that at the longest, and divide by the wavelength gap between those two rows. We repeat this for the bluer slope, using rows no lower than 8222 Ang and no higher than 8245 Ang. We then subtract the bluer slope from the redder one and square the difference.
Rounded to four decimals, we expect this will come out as 0.0061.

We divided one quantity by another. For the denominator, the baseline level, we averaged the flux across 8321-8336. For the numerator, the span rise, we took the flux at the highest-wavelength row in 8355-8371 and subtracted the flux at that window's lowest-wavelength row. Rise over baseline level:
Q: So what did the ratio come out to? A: -0.20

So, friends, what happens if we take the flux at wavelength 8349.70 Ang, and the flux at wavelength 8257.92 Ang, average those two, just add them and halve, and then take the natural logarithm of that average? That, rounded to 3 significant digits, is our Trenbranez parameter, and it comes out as 2.42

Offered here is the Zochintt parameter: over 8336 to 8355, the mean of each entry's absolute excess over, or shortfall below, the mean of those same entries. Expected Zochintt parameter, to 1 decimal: 0.9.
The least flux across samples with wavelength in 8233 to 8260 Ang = 8.84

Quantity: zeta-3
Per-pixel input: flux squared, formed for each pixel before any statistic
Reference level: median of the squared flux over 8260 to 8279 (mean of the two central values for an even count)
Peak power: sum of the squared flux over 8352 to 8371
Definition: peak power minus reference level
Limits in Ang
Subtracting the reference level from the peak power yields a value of 429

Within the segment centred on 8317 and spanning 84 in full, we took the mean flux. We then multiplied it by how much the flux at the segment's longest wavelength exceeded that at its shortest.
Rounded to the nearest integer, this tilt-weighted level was 15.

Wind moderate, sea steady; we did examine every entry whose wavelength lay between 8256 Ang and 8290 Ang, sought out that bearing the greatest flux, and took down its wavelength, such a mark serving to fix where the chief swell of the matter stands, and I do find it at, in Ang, 8273.15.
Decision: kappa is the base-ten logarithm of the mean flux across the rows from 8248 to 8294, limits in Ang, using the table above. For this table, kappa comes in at 1.00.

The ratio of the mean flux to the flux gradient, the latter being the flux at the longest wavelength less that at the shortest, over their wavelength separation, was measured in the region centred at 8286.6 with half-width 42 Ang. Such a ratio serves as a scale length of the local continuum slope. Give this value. 1484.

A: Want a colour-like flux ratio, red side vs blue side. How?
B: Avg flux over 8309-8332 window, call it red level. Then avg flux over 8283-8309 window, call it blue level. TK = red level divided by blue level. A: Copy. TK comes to 0.98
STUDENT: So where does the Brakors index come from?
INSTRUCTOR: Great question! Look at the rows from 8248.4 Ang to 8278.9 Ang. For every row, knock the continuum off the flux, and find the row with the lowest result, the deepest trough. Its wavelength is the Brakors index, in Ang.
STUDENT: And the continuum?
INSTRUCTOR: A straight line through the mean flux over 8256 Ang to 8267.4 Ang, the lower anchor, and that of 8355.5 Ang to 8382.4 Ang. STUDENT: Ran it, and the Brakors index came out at 8265.53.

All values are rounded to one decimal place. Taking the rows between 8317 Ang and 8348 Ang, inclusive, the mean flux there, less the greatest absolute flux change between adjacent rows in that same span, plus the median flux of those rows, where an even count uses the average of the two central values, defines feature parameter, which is 17.8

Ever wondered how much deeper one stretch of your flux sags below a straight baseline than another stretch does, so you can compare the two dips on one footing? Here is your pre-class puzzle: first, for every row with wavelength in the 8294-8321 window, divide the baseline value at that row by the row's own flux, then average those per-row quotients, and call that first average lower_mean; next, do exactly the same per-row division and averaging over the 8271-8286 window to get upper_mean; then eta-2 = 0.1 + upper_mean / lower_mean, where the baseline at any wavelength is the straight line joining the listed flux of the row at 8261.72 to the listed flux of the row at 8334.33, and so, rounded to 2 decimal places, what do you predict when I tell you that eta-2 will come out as 1.06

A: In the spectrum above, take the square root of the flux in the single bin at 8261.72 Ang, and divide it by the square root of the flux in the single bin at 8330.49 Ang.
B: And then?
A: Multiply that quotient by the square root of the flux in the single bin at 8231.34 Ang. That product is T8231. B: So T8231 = 2.80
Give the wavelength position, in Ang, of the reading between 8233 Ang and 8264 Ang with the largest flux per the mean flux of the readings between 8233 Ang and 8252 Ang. 8254.12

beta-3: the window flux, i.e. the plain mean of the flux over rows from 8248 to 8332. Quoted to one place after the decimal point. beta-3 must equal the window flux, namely 10.2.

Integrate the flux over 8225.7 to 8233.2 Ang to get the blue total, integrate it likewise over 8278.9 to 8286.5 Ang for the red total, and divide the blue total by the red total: 0.81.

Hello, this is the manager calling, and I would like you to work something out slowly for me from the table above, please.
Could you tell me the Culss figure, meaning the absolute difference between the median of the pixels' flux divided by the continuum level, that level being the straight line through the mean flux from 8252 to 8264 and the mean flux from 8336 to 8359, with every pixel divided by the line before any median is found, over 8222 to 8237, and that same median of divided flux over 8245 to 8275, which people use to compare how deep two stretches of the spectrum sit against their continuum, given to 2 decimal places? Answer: 0.18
